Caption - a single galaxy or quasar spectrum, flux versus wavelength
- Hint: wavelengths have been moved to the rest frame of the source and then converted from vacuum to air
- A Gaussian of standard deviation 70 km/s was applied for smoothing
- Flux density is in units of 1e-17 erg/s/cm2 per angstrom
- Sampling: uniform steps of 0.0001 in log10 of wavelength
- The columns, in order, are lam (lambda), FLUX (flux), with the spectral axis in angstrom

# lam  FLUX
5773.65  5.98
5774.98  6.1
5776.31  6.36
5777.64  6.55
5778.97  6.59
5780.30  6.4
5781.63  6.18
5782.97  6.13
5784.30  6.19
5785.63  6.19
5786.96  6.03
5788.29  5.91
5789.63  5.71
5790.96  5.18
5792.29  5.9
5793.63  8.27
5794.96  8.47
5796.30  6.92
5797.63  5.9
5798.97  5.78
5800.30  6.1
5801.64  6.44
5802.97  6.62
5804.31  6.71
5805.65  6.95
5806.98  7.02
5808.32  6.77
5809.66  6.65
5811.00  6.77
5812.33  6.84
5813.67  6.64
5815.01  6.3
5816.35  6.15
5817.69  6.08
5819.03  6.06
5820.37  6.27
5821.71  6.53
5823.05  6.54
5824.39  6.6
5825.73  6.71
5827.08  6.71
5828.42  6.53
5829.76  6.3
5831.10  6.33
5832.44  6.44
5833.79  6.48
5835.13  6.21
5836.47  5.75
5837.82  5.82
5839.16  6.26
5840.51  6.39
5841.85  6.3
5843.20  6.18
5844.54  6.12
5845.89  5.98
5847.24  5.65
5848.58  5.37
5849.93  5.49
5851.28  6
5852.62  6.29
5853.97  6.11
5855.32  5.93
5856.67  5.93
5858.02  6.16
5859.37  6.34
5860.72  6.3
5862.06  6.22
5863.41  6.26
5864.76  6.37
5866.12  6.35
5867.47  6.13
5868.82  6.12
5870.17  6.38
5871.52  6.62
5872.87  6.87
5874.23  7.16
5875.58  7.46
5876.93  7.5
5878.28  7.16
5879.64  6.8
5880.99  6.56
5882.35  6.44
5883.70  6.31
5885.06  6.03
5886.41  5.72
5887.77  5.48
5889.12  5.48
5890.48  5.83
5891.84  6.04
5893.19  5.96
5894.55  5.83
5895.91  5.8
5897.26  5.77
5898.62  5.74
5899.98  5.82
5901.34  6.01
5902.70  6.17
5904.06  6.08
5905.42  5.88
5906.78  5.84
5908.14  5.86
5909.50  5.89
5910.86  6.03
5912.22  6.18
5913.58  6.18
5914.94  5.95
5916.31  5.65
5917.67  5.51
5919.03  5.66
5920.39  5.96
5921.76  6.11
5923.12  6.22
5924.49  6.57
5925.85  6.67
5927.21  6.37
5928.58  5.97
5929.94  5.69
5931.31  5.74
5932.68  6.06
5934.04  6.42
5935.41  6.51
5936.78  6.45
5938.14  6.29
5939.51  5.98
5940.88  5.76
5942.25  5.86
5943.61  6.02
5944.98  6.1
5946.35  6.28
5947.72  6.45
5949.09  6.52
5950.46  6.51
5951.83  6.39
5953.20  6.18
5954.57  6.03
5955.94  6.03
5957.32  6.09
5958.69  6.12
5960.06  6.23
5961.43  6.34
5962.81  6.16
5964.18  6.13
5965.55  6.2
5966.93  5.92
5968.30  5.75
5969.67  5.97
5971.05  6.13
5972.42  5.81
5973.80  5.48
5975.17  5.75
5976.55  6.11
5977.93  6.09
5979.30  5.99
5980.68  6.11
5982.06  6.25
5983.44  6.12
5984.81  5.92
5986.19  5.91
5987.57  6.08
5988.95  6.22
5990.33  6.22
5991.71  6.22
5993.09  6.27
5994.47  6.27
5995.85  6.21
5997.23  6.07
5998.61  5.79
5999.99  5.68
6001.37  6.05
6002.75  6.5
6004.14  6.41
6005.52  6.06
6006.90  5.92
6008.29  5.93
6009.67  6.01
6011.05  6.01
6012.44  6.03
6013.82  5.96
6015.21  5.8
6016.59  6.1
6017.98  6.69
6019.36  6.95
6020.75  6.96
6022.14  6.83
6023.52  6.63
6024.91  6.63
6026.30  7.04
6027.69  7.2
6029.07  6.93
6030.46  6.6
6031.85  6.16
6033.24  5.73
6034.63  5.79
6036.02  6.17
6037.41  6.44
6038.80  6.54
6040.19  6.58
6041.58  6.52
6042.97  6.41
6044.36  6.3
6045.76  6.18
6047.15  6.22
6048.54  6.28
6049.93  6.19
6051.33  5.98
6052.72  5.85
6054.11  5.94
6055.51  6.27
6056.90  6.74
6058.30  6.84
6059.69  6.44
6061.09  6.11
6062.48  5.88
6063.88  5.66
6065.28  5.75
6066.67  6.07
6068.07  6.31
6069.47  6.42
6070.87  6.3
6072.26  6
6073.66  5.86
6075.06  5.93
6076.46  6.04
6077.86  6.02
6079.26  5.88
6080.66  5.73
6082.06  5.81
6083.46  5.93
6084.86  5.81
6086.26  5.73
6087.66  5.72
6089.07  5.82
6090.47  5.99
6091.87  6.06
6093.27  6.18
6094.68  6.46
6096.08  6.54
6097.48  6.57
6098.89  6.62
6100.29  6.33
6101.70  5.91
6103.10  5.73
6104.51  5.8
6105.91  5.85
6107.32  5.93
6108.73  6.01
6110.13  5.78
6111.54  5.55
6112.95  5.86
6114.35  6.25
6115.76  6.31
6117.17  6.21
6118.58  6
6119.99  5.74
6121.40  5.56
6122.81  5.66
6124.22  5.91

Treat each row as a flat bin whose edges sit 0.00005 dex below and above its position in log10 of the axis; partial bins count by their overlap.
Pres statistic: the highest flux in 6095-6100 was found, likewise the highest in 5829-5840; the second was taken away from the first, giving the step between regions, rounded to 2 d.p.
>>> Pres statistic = 0.14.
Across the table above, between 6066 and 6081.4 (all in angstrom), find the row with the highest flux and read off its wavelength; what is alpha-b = 6069.47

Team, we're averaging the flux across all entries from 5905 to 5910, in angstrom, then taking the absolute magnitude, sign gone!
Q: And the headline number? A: 5.87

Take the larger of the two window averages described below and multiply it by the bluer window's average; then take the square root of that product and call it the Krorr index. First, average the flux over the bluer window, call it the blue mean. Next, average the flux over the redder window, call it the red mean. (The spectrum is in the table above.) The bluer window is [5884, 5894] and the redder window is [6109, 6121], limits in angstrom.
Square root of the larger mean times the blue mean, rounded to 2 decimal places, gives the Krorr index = 5.88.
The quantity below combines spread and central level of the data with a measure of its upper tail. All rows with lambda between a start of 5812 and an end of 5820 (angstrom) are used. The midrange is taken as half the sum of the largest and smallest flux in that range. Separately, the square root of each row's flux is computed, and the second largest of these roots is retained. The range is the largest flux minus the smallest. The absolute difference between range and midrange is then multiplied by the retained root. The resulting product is 14.6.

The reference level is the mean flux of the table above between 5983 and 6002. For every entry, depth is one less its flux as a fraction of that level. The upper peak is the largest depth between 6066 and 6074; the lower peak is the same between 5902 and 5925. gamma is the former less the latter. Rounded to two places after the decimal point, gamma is -0.06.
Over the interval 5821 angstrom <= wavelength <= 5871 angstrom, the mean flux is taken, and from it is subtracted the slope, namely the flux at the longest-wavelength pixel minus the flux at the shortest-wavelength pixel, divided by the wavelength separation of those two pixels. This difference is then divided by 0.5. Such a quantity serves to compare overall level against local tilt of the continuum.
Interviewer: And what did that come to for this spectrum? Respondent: 12.4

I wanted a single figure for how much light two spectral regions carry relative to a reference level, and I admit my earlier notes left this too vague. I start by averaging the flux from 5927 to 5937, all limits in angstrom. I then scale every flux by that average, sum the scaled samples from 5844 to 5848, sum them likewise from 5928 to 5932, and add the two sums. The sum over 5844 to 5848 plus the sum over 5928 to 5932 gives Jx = 5.7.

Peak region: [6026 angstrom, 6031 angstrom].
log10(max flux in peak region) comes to 0.857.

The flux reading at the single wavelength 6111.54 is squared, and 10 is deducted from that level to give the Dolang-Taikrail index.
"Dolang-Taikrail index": 20.8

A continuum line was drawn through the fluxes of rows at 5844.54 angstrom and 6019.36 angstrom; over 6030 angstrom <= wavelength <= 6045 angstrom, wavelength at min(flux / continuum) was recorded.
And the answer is 6033.24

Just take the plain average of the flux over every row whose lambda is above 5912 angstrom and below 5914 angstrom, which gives 6.18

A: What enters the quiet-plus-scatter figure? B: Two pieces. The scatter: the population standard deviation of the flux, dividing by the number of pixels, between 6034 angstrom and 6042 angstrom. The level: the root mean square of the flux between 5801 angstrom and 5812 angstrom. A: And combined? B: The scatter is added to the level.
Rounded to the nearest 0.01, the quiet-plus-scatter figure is 7.02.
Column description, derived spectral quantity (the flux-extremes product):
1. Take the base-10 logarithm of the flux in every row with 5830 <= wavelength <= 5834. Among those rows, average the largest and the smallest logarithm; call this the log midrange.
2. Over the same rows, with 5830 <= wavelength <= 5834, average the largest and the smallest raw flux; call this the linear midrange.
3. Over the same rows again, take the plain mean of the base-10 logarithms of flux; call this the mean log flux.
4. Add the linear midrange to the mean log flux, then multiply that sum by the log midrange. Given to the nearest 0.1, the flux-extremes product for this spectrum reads 5.8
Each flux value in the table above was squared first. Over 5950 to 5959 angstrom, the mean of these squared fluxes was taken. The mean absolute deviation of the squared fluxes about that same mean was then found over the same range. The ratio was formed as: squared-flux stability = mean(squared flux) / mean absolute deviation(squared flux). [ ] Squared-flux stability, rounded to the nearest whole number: 21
